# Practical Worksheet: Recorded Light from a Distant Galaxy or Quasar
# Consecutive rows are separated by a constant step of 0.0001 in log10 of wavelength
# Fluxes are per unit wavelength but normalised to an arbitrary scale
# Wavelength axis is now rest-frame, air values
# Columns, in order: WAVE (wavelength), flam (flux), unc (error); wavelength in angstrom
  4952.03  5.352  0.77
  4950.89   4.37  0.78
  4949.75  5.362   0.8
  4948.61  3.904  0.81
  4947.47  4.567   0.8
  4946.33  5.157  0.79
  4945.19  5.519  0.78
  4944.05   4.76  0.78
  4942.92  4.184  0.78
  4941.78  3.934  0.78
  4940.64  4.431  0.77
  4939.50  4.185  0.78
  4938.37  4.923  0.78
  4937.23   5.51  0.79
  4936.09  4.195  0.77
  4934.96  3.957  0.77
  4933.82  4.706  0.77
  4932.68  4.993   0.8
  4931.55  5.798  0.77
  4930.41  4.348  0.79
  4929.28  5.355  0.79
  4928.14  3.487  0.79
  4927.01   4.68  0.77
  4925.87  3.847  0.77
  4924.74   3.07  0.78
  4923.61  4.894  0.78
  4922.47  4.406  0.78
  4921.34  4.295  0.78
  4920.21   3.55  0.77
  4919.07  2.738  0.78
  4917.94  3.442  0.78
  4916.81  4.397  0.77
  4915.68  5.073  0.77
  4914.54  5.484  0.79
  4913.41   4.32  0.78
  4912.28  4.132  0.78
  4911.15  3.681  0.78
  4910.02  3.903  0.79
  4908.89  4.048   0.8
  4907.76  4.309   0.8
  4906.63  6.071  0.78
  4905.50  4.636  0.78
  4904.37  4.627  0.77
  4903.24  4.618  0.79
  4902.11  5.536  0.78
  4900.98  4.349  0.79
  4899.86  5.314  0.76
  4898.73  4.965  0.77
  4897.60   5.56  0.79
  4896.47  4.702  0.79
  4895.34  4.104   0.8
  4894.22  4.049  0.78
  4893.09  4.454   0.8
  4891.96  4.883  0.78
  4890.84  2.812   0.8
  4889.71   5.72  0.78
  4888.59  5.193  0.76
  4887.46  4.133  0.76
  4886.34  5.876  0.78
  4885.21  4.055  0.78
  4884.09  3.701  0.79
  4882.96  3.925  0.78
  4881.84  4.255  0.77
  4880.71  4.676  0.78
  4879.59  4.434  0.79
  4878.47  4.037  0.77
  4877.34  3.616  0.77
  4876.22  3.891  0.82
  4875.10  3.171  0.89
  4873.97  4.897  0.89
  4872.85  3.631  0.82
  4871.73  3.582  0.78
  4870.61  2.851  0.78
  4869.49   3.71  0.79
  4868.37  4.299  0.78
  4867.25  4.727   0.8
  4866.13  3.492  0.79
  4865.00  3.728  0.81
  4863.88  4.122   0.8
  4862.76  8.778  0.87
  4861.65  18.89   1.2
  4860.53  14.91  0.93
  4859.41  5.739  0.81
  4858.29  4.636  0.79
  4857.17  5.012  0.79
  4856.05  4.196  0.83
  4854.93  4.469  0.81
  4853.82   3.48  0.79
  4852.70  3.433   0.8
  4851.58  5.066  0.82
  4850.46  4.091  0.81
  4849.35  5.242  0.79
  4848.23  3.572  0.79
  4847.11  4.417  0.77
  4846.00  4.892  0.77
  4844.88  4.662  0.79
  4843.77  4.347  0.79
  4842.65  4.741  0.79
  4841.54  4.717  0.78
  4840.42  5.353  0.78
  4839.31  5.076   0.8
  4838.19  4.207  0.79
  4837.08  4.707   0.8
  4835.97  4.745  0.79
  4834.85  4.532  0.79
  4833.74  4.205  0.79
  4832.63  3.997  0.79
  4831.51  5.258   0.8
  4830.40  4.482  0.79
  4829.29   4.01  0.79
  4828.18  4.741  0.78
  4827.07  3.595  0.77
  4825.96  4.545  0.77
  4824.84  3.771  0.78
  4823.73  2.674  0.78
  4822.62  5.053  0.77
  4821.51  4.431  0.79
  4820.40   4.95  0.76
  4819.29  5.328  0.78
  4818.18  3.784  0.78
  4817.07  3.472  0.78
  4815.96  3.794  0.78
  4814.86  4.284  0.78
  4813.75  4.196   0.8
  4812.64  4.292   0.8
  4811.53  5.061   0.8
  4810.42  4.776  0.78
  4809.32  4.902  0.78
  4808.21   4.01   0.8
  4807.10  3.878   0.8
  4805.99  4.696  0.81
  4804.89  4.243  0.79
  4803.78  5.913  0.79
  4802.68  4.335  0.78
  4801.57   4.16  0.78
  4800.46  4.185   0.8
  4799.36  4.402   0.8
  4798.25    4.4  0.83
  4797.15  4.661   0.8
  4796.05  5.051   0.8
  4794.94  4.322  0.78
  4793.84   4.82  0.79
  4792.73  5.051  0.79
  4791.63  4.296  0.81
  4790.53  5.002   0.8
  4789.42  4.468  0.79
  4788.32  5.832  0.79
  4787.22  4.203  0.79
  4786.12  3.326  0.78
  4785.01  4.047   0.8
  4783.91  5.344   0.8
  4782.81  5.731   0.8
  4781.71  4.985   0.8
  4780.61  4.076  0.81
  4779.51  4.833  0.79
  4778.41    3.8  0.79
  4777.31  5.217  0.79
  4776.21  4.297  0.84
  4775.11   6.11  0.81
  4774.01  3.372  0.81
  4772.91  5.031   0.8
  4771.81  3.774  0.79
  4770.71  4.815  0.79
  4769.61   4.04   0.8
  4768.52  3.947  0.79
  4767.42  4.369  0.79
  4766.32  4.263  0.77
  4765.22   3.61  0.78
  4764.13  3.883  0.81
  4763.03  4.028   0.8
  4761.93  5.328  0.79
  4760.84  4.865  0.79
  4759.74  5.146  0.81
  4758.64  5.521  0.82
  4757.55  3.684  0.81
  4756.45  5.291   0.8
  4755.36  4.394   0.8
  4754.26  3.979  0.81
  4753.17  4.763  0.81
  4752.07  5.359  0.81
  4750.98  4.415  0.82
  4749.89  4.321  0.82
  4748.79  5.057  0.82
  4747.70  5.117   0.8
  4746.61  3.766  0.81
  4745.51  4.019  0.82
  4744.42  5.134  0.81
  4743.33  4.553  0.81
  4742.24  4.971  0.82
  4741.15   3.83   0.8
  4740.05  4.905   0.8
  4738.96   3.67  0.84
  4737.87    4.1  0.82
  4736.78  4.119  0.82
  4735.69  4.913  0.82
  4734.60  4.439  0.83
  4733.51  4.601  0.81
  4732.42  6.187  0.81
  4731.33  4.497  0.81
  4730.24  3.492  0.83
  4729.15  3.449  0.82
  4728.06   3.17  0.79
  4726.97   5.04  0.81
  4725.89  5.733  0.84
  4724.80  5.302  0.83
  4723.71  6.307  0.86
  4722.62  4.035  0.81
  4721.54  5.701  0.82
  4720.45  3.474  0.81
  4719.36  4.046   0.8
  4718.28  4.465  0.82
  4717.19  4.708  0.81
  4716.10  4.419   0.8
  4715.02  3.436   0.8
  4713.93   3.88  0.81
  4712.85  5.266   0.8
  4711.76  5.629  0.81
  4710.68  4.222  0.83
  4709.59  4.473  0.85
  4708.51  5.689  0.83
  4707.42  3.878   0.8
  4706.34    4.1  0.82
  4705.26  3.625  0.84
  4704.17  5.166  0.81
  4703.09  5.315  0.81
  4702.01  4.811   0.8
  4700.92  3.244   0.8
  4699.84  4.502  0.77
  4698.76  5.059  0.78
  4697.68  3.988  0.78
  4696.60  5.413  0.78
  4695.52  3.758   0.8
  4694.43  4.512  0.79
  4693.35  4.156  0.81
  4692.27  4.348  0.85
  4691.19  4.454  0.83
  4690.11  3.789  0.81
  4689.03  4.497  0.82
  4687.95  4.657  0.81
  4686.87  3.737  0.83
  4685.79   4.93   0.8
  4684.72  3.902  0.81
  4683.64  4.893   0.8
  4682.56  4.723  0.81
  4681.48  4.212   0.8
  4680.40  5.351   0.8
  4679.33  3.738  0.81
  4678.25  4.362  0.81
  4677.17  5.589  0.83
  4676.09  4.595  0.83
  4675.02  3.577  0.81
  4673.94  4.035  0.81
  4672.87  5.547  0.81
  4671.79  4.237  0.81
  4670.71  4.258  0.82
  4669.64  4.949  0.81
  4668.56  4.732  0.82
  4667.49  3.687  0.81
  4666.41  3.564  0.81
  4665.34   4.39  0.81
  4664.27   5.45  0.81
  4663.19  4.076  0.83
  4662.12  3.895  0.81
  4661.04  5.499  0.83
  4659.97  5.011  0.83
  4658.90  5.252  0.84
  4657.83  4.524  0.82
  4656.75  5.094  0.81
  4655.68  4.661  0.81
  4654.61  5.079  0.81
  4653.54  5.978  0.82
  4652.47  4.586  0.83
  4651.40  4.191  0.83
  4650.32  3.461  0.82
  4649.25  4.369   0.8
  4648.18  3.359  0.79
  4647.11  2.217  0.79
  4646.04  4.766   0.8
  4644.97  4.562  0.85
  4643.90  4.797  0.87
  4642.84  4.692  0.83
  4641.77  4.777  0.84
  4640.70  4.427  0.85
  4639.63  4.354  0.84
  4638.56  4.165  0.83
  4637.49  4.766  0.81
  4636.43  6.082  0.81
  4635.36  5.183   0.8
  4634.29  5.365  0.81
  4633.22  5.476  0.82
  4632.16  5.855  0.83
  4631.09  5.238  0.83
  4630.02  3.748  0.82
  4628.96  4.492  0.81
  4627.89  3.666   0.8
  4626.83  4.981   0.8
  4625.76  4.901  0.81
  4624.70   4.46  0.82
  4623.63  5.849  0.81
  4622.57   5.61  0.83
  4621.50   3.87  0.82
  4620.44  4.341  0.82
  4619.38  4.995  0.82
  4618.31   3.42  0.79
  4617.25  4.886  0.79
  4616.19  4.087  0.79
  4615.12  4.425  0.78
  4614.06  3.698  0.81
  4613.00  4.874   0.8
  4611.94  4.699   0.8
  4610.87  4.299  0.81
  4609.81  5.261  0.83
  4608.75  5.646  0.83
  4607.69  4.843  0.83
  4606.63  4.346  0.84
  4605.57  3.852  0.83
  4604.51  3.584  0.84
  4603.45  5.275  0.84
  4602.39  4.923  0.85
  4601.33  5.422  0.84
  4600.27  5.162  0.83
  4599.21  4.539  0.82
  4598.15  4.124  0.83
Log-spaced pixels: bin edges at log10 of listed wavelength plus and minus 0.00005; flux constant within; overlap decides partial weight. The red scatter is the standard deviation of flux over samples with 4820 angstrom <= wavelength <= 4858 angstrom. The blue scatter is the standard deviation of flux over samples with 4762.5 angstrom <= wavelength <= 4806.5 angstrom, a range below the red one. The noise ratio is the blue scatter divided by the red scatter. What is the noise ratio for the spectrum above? 1.10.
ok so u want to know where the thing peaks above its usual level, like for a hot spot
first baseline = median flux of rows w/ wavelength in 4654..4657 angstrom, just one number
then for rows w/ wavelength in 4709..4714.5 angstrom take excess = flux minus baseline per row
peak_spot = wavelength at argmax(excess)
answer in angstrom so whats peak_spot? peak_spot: 4711.76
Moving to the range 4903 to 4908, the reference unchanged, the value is 4906.63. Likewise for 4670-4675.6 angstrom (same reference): 4672.87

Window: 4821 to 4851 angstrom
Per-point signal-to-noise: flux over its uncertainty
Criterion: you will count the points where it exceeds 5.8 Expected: 13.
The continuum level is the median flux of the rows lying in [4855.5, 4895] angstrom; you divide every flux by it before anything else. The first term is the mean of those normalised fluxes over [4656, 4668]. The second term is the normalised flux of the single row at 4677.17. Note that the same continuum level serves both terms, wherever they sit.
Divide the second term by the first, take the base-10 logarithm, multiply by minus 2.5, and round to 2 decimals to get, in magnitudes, -0.21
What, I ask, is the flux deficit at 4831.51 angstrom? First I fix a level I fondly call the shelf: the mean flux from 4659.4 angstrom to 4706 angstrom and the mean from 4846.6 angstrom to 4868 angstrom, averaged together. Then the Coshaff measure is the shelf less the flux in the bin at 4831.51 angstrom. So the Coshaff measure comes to -0.1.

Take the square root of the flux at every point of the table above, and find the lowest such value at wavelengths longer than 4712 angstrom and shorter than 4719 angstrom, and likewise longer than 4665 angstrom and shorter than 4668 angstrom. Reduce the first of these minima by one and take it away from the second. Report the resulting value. 1.03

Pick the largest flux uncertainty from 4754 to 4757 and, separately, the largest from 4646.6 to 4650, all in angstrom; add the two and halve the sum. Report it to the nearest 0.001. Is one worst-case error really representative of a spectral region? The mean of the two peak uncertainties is 0.805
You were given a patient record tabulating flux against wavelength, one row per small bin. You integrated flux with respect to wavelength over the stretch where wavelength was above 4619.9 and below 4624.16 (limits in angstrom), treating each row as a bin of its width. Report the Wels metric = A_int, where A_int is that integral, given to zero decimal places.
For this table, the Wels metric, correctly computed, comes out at 21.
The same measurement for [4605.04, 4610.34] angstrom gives 25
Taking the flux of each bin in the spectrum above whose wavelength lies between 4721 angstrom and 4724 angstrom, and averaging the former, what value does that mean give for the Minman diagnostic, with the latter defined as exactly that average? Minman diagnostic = 5.3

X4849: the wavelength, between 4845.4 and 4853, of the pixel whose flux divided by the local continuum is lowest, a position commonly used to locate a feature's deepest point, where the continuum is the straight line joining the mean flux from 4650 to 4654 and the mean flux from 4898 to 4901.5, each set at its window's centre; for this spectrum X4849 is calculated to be 4852.70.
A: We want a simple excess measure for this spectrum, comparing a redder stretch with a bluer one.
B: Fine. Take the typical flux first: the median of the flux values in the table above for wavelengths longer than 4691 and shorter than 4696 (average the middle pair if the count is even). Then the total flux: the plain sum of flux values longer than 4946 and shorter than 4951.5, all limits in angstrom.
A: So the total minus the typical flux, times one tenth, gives 1.90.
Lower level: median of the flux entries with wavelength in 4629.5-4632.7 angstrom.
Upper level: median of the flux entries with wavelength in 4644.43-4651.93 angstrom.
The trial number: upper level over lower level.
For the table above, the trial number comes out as 0.80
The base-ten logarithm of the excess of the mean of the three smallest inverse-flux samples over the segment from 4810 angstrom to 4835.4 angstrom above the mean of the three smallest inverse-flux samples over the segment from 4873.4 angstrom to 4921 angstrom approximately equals -1.7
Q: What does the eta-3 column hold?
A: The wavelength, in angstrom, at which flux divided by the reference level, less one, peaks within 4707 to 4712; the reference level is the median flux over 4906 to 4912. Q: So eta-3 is 4708.51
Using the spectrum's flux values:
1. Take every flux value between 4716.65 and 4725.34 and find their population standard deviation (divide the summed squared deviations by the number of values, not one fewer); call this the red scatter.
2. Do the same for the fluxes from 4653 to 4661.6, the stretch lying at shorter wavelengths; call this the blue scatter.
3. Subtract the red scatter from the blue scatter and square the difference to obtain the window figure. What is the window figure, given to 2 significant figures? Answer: 0.21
